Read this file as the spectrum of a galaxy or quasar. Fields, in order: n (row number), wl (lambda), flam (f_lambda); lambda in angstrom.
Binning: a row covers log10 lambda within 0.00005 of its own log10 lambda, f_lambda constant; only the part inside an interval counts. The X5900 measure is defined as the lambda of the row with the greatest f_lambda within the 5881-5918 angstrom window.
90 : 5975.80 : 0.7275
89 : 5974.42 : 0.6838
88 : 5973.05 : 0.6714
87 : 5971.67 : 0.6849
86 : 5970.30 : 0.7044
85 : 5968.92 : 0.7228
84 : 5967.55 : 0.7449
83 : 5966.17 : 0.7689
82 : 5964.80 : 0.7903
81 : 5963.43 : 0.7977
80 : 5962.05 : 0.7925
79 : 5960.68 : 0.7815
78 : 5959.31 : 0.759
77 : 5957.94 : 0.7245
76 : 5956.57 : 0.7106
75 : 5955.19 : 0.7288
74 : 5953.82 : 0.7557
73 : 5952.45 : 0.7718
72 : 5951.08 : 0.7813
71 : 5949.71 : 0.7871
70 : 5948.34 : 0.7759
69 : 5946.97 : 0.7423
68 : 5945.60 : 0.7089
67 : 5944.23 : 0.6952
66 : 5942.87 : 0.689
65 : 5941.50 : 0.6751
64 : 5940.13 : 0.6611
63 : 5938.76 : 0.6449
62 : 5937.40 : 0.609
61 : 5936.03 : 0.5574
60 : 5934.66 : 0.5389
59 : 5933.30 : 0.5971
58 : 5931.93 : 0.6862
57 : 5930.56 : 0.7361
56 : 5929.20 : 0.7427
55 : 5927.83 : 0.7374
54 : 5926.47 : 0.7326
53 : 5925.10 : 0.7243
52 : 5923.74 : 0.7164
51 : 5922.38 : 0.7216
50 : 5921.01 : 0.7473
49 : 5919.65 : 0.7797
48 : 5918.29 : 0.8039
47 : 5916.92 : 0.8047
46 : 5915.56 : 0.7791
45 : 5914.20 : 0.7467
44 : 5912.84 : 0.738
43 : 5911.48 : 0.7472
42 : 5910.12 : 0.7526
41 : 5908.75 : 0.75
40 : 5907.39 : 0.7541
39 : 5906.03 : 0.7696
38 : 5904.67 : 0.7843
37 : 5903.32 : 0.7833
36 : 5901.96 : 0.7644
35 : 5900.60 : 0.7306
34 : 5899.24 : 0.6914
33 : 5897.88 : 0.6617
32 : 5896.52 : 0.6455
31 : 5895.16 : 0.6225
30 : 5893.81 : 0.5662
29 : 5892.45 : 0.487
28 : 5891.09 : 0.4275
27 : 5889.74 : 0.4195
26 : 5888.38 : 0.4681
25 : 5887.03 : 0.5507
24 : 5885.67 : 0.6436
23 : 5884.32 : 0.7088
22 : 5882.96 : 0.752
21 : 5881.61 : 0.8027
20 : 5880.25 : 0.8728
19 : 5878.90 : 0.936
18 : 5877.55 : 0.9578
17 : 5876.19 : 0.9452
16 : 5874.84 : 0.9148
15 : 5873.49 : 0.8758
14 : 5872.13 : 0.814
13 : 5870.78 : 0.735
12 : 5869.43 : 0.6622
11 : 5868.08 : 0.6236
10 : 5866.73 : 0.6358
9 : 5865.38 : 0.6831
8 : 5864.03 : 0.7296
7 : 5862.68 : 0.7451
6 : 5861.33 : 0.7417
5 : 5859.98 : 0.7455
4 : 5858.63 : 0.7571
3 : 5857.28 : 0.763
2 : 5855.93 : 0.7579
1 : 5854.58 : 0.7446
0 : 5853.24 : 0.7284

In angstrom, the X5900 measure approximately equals 5916.92 angstrom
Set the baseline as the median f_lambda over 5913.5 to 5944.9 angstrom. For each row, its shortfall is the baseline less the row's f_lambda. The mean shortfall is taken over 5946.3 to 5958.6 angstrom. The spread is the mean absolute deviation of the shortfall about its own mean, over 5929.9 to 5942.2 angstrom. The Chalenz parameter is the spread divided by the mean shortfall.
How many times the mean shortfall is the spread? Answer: -1.6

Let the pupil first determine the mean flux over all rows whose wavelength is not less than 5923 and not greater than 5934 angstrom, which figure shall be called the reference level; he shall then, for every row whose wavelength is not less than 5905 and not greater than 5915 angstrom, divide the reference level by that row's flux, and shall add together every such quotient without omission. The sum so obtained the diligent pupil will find 6.6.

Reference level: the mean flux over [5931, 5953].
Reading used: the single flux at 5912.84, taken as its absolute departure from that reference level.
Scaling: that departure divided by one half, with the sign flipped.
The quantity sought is -0.11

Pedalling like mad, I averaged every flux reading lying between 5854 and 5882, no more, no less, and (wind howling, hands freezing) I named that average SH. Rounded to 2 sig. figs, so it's 0.78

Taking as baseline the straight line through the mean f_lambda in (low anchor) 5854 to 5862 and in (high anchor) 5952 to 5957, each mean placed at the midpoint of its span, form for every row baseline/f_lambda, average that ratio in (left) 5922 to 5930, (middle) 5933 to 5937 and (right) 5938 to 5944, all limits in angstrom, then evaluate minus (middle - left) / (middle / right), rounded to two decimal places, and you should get -0.25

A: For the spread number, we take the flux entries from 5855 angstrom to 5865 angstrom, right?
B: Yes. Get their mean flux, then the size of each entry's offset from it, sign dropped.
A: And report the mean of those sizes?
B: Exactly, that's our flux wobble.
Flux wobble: 0.0092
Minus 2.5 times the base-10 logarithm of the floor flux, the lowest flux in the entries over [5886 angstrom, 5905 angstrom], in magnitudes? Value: 0.94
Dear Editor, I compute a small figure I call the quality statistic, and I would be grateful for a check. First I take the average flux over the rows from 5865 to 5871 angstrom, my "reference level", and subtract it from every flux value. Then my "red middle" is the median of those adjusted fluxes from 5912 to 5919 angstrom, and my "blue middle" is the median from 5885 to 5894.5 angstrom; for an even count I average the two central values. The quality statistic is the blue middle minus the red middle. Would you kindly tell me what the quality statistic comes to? -0.29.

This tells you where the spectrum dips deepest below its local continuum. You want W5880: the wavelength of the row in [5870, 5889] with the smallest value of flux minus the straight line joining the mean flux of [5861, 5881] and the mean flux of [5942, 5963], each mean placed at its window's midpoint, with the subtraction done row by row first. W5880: 5888.38 angstrom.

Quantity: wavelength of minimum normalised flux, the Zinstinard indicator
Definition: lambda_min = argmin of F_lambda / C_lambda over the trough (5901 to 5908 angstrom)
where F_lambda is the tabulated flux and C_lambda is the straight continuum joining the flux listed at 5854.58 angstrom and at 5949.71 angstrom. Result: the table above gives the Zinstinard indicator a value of 5907.39 angstrom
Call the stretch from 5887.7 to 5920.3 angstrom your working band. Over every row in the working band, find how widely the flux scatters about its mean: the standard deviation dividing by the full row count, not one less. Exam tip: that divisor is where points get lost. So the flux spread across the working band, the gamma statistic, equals 0.12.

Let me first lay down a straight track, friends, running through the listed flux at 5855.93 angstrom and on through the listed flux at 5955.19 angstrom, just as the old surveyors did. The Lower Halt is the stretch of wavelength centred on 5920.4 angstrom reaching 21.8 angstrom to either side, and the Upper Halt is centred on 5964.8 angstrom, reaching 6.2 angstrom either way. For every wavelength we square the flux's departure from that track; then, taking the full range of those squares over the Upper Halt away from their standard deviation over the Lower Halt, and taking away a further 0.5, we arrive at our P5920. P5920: -0.496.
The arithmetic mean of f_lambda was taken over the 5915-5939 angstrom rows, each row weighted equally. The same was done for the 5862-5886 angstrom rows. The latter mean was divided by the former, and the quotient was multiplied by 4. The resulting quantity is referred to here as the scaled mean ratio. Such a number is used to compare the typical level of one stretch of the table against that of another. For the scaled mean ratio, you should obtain 4.44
